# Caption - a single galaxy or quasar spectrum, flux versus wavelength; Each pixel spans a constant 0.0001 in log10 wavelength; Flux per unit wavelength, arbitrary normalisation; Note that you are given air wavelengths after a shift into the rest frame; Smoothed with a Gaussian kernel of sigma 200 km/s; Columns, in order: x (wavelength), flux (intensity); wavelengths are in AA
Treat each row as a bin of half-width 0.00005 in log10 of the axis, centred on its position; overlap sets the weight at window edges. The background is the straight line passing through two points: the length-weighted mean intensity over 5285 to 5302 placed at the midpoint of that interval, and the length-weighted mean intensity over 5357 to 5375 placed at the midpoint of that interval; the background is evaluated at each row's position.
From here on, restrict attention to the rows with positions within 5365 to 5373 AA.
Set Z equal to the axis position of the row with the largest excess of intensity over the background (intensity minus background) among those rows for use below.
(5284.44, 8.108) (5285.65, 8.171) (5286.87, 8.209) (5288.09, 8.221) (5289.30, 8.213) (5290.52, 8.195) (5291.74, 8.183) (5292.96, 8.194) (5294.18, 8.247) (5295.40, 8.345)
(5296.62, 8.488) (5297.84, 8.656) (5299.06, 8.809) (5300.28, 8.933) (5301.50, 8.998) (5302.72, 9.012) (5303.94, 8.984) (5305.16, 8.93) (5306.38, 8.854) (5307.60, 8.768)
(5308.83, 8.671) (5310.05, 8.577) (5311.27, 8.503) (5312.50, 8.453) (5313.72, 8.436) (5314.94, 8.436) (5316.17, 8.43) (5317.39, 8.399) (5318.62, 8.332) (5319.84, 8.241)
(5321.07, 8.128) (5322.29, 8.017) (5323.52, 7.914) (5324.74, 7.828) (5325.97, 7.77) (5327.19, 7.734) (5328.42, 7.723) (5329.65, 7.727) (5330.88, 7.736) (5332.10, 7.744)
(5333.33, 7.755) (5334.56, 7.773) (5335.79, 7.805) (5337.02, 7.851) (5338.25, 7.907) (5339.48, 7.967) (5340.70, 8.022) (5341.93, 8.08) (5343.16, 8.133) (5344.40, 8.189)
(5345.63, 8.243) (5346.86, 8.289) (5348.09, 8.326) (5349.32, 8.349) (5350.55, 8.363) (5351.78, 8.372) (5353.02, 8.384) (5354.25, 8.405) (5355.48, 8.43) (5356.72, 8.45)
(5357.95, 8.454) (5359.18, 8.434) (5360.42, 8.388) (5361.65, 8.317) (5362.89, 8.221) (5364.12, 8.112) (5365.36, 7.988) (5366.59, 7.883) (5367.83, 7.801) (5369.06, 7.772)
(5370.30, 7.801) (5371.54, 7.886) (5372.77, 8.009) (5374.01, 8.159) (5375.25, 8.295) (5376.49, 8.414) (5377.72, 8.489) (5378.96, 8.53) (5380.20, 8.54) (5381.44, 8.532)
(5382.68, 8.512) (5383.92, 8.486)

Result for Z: 5372.77 AA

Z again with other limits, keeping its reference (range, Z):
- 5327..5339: 5338.25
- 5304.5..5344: 5305.16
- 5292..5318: 5302.72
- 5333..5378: 5377.72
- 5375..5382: 5380.20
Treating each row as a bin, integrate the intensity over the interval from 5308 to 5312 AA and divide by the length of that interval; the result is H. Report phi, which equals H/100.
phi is 0.0857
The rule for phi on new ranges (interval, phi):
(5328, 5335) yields 0.0774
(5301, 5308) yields 0.0894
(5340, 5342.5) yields 0.0808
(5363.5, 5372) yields 0.0789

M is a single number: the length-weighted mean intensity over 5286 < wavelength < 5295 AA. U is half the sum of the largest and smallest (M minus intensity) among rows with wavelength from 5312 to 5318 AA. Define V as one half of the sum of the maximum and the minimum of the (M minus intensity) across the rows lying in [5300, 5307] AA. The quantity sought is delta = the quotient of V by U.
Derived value 3.3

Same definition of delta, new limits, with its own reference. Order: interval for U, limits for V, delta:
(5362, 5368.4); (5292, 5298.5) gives -1.1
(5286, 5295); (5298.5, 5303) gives 86.2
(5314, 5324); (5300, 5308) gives -21.5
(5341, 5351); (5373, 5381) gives 9.7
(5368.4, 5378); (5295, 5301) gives -5.7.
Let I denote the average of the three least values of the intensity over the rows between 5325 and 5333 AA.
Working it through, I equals 7.73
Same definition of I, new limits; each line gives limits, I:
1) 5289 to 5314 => 8.19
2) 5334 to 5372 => 7.78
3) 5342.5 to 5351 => 8.19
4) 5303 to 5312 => 8.58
